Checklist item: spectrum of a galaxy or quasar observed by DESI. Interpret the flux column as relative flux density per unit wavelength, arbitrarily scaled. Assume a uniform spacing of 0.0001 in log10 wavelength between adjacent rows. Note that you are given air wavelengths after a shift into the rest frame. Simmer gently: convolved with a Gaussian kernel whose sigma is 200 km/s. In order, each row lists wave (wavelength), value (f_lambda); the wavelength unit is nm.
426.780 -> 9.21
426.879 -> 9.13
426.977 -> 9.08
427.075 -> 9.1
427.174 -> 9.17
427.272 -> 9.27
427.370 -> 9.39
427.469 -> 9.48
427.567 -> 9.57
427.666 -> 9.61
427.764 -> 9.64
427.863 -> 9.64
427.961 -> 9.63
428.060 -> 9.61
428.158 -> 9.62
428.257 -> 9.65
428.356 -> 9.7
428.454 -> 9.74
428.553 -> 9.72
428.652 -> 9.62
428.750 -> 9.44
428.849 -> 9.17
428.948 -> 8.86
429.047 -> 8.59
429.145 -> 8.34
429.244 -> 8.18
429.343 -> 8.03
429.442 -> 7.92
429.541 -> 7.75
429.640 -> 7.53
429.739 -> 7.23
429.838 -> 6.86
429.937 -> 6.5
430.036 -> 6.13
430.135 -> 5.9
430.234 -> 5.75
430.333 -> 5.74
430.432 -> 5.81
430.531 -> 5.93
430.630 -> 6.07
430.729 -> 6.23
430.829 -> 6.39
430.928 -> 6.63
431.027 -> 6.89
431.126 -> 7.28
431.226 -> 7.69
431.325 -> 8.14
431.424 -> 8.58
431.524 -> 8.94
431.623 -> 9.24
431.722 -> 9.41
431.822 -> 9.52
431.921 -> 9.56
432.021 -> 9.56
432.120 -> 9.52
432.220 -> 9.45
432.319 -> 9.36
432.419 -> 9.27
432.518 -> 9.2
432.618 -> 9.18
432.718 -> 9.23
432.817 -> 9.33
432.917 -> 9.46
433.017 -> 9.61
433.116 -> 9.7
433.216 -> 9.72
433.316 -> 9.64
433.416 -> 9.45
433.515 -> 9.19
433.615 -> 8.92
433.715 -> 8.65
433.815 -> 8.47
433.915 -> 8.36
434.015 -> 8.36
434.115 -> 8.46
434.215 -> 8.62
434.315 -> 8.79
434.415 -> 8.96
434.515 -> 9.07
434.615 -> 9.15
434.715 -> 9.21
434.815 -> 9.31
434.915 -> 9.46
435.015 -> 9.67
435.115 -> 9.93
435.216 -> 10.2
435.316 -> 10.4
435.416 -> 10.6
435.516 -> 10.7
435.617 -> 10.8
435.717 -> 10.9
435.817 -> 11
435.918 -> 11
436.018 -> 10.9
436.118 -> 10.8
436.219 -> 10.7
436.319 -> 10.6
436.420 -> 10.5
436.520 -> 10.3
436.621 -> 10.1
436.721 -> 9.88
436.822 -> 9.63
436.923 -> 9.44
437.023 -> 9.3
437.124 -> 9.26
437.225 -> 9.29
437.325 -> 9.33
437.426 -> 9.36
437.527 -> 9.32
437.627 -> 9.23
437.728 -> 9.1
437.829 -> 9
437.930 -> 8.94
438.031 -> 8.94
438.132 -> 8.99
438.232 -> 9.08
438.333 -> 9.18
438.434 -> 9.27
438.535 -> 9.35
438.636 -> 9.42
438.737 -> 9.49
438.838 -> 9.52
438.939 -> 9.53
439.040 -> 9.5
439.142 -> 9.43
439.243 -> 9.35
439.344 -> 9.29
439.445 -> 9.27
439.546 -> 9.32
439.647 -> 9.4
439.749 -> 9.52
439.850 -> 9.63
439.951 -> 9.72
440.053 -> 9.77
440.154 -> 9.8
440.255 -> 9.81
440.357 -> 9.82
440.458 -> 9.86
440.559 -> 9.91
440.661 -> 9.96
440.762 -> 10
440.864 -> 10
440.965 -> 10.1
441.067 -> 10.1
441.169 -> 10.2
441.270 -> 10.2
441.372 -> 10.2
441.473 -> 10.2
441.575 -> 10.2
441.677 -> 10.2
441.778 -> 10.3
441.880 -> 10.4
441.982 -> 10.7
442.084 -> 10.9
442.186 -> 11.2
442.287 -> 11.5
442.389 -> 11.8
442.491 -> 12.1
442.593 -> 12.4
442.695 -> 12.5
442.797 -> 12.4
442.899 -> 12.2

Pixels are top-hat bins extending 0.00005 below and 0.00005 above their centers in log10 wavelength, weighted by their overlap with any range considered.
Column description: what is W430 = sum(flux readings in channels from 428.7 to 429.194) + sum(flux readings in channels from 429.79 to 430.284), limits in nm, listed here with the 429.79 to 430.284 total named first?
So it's 76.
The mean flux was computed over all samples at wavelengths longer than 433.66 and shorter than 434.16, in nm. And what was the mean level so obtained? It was 8.5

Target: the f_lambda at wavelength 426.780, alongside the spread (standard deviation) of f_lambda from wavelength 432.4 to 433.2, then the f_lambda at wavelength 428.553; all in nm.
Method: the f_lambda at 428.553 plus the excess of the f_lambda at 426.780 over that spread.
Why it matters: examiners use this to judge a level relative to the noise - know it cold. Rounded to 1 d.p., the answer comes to 18.7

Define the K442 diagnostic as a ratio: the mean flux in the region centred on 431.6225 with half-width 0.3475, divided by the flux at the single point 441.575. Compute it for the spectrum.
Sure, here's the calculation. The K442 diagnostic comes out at 0.888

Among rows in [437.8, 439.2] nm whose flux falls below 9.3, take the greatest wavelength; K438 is 438.434 nm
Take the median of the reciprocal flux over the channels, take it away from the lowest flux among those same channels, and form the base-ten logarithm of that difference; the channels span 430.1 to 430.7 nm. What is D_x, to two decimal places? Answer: 0.75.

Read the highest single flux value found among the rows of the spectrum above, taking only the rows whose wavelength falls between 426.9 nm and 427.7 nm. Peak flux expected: 9.61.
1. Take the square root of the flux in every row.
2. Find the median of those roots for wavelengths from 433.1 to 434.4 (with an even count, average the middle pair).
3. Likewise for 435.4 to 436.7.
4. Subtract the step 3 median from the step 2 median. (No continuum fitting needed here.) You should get -0.31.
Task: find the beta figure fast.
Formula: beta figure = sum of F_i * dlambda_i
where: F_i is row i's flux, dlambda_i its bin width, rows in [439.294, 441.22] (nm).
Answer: 18.8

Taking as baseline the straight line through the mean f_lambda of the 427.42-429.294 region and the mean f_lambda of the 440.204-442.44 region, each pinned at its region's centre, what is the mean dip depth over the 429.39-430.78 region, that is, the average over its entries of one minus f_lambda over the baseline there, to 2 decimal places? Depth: 0.31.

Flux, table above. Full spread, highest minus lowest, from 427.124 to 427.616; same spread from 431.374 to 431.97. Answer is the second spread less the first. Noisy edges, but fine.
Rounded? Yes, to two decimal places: 0.58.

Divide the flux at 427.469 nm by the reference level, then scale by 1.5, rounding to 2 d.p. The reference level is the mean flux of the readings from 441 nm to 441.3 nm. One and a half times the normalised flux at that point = 1.40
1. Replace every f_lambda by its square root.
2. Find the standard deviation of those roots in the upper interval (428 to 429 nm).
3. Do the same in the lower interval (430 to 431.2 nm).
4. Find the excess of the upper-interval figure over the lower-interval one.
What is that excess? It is -0.05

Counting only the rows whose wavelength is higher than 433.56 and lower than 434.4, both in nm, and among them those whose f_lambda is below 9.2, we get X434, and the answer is 8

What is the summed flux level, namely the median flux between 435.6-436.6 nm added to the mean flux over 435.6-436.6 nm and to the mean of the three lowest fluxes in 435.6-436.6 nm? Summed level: 32.0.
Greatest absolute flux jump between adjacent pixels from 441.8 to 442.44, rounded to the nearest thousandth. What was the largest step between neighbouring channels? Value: 0.300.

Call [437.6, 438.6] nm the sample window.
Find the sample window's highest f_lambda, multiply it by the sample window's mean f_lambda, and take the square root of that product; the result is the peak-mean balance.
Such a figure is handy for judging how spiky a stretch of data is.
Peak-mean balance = 9.2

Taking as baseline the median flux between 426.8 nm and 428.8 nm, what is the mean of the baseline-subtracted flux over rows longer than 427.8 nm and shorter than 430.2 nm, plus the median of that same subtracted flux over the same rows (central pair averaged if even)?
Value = -2.0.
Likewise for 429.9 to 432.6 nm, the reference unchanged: -3.8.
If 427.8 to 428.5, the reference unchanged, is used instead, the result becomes 0.1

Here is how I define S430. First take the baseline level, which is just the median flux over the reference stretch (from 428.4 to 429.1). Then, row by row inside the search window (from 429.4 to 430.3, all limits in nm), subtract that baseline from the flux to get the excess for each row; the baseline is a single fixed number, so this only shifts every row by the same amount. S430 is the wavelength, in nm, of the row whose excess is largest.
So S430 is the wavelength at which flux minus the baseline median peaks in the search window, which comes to 429.442 nm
